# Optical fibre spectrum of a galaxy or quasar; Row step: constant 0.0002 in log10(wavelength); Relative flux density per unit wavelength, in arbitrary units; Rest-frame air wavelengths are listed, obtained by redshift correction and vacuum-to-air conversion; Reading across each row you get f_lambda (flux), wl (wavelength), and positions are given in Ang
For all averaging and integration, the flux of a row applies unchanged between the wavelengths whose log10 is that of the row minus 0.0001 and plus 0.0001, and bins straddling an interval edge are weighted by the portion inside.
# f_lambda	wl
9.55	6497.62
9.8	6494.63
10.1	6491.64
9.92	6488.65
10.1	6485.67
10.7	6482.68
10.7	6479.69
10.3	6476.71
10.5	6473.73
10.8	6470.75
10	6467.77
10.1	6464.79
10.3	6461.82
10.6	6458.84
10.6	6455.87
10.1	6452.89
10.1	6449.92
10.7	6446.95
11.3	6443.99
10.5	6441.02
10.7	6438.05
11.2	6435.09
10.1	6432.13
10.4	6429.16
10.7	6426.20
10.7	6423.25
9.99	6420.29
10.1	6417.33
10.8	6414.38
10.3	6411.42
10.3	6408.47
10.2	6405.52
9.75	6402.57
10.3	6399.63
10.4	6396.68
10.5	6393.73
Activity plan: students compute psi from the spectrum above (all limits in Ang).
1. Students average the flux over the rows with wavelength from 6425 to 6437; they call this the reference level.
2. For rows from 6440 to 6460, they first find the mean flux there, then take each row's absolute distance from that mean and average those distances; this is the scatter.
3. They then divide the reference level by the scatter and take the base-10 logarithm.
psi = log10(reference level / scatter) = 1.58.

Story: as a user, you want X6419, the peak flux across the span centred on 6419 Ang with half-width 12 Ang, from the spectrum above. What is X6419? 10.8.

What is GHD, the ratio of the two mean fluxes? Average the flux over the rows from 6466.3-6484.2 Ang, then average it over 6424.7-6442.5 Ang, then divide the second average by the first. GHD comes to 1.01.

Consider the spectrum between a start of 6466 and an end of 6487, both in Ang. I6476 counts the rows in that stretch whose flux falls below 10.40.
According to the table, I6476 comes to 3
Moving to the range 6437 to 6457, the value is 2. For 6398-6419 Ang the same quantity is 6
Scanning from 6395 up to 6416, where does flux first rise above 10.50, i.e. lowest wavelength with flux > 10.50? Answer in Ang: 6414.38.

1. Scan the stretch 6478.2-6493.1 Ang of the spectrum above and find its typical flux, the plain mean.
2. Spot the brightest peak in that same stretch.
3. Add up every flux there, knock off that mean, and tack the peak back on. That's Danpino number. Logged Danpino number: 51.9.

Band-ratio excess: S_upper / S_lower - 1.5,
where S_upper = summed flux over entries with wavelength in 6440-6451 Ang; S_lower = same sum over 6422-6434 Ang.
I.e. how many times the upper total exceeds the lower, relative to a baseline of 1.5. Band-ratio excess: -0.483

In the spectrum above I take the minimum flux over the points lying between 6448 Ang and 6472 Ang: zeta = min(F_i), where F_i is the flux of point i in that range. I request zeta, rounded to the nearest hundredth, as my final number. 10.00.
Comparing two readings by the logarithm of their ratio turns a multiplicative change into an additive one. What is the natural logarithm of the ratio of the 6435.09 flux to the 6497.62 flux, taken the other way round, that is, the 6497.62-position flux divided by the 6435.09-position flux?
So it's -0.16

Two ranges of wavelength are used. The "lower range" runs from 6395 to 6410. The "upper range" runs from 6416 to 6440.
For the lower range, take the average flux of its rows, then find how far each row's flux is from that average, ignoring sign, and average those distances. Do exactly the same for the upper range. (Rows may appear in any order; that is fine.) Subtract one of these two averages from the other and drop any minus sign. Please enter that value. 0.16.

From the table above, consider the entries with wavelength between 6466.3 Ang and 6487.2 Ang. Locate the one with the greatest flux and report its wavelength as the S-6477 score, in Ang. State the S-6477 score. 6470.75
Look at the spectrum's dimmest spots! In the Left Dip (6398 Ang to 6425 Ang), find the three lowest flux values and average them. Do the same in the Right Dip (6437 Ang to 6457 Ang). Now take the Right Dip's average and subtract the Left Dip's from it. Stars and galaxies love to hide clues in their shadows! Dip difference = 0.3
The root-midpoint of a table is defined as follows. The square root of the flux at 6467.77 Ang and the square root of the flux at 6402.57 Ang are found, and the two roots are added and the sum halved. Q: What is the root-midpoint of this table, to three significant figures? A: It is 3.14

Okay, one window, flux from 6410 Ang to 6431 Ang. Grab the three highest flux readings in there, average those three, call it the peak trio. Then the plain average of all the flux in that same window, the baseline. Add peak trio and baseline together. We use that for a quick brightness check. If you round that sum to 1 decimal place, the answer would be 21.2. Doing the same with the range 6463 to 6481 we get 21.1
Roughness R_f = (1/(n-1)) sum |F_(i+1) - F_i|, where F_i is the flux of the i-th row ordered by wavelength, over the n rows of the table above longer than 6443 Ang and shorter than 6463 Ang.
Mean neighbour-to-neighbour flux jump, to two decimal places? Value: 0.33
